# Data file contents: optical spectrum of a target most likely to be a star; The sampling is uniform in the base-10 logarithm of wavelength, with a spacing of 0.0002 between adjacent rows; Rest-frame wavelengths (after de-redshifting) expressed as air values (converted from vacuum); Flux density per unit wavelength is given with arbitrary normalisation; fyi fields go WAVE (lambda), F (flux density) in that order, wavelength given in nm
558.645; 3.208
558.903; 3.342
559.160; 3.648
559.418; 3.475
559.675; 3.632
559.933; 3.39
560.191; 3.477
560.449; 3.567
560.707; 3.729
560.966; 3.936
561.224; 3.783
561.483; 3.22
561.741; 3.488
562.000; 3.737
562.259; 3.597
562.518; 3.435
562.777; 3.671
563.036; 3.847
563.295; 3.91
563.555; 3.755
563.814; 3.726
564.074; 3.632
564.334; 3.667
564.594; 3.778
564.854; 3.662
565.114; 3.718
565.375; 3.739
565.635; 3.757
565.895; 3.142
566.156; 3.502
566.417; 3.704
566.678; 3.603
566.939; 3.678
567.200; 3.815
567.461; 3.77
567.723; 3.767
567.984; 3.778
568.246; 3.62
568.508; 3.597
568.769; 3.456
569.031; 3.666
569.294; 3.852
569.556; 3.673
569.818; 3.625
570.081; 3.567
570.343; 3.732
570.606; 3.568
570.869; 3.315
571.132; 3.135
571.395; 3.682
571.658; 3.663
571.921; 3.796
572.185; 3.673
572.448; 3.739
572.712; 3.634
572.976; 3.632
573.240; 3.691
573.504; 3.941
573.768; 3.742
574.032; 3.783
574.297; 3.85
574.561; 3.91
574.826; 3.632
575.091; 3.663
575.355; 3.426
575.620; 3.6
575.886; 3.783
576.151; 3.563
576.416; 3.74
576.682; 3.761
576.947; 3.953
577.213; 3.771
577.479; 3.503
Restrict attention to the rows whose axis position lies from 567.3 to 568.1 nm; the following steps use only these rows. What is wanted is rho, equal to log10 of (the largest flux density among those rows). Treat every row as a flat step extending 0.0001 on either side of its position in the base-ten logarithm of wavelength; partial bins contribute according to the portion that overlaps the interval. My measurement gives 0.5773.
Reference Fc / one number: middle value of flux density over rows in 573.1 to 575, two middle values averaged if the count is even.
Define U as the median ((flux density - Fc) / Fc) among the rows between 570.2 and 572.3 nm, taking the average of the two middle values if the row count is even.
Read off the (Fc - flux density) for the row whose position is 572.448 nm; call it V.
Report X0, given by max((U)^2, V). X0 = 0.04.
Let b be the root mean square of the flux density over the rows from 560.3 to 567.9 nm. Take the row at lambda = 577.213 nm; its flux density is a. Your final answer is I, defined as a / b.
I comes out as 1.03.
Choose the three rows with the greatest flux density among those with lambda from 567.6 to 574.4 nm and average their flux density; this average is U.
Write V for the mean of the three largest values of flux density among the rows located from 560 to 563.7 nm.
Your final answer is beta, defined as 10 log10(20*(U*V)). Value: 24.8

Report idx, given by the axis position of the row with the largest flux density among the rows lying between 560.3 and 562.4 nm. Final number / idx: 560.966 nm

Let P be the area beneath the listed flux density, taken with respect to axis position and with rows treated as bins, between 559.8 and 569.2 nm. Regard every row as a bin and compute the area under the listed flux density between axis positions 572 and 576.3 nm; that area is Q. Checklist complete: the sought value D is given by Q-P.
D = -18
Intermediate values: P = 34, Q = 15.9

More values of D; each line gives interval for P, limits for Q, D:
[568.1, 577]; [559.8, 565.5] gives -12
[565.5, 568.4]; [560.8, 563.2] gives -2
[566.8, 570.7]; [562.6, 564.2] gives -8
